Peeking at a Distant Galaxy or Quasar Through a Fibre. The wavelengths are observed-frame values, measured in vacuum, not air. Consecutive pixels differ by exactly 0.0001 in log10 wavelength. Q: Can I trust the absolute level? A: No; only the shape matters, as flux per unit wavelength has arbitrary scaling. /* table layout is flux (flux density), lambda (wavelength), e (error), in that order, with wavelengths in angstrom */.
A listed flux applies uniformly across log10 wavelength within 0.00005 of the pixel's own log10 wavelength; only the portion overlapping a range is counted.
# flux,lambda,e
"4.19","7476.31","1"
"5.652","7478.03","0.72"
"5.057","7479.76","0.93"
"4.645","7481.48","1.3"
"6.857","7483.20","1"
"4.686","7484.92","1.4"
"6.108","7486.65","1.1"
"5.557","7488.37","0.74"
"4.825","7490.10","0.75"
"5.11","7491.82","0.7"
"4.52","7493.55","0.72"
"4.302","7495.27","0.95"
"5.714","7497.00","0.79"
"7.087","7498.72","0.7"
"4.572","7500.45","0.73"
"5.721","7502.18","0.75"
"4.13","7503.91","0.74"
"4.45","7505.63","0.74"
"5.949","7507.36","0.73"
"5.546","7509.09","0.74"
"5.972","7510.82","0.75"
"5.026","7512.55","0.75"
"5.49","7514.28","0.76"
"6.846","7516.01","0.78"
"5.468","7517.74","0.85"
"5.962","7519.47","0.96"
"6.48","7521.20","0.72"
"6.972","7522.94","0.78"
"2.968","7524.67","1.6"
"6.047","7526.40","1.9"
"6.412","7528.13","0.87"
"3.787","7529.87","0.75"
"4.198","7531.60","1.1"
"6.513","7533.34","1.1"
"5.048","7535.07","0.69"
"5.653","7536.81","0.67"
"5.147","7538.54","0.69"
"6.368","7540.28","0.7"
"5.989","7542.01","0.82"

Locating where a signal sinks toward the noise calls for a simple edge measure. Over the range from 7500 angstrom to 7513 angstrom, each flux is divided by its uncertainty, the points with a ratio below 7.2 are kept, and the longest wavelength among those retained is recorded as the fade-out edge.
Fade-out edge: 7512.55 angstrom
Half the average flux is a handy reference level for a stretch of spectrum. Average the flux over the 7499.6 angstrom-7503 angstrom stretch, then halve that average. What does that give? 2.6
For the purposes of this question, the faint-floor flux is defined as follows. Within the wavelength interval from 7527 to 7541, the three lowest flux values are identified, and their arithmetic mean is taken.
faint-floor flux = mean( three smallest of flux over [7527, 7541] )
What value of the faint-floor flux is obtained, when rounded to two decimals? 4.34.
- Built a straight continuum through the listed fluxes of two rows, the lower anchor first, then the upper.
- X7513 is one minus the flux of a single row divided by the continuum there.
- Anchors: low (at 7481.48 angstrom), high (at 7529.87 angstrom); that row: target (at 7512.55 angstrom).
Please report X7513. -0.23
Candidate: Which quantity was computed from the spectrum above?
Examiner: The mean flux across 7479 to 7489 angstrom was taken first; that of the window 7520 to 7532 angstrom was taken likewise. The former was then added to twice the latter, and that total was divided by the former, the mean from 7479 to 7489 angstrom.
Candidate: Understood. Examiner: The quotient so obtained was 2.9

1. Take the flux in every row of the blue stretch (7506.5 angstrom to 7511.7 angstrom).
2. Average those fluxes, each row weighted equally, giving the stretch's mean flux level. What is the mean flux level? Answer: 5.82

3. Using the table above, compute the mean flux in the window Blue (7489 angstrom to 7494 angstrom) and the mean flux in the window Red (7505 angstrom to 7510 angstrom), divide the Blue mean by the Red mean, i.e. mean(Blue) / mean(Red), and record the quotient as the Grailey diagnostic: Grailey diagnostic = 0.9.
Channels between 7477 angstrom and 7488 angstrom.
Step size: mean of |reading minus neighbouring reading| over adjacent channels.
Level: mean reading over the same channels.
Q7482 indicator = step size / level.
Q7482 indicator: 0.25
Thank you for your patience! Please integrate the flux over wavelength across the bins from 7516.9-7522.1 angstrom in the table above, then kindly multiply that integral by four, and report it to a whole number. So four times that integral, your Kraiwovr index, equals 124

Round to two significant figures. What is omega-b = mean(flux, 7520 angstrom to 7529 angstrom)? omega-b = 5.8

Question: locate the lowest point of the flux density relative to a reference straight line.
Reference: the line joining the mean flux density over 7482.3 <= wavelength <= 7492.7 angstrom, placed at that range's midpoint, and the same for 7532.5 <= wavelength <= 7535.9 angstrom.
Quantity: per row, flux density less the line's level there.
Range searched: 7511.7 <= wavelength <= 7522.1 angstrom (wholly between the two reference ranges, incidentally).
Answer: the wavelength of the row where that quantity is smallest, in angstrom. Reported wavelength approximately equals 7512.55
